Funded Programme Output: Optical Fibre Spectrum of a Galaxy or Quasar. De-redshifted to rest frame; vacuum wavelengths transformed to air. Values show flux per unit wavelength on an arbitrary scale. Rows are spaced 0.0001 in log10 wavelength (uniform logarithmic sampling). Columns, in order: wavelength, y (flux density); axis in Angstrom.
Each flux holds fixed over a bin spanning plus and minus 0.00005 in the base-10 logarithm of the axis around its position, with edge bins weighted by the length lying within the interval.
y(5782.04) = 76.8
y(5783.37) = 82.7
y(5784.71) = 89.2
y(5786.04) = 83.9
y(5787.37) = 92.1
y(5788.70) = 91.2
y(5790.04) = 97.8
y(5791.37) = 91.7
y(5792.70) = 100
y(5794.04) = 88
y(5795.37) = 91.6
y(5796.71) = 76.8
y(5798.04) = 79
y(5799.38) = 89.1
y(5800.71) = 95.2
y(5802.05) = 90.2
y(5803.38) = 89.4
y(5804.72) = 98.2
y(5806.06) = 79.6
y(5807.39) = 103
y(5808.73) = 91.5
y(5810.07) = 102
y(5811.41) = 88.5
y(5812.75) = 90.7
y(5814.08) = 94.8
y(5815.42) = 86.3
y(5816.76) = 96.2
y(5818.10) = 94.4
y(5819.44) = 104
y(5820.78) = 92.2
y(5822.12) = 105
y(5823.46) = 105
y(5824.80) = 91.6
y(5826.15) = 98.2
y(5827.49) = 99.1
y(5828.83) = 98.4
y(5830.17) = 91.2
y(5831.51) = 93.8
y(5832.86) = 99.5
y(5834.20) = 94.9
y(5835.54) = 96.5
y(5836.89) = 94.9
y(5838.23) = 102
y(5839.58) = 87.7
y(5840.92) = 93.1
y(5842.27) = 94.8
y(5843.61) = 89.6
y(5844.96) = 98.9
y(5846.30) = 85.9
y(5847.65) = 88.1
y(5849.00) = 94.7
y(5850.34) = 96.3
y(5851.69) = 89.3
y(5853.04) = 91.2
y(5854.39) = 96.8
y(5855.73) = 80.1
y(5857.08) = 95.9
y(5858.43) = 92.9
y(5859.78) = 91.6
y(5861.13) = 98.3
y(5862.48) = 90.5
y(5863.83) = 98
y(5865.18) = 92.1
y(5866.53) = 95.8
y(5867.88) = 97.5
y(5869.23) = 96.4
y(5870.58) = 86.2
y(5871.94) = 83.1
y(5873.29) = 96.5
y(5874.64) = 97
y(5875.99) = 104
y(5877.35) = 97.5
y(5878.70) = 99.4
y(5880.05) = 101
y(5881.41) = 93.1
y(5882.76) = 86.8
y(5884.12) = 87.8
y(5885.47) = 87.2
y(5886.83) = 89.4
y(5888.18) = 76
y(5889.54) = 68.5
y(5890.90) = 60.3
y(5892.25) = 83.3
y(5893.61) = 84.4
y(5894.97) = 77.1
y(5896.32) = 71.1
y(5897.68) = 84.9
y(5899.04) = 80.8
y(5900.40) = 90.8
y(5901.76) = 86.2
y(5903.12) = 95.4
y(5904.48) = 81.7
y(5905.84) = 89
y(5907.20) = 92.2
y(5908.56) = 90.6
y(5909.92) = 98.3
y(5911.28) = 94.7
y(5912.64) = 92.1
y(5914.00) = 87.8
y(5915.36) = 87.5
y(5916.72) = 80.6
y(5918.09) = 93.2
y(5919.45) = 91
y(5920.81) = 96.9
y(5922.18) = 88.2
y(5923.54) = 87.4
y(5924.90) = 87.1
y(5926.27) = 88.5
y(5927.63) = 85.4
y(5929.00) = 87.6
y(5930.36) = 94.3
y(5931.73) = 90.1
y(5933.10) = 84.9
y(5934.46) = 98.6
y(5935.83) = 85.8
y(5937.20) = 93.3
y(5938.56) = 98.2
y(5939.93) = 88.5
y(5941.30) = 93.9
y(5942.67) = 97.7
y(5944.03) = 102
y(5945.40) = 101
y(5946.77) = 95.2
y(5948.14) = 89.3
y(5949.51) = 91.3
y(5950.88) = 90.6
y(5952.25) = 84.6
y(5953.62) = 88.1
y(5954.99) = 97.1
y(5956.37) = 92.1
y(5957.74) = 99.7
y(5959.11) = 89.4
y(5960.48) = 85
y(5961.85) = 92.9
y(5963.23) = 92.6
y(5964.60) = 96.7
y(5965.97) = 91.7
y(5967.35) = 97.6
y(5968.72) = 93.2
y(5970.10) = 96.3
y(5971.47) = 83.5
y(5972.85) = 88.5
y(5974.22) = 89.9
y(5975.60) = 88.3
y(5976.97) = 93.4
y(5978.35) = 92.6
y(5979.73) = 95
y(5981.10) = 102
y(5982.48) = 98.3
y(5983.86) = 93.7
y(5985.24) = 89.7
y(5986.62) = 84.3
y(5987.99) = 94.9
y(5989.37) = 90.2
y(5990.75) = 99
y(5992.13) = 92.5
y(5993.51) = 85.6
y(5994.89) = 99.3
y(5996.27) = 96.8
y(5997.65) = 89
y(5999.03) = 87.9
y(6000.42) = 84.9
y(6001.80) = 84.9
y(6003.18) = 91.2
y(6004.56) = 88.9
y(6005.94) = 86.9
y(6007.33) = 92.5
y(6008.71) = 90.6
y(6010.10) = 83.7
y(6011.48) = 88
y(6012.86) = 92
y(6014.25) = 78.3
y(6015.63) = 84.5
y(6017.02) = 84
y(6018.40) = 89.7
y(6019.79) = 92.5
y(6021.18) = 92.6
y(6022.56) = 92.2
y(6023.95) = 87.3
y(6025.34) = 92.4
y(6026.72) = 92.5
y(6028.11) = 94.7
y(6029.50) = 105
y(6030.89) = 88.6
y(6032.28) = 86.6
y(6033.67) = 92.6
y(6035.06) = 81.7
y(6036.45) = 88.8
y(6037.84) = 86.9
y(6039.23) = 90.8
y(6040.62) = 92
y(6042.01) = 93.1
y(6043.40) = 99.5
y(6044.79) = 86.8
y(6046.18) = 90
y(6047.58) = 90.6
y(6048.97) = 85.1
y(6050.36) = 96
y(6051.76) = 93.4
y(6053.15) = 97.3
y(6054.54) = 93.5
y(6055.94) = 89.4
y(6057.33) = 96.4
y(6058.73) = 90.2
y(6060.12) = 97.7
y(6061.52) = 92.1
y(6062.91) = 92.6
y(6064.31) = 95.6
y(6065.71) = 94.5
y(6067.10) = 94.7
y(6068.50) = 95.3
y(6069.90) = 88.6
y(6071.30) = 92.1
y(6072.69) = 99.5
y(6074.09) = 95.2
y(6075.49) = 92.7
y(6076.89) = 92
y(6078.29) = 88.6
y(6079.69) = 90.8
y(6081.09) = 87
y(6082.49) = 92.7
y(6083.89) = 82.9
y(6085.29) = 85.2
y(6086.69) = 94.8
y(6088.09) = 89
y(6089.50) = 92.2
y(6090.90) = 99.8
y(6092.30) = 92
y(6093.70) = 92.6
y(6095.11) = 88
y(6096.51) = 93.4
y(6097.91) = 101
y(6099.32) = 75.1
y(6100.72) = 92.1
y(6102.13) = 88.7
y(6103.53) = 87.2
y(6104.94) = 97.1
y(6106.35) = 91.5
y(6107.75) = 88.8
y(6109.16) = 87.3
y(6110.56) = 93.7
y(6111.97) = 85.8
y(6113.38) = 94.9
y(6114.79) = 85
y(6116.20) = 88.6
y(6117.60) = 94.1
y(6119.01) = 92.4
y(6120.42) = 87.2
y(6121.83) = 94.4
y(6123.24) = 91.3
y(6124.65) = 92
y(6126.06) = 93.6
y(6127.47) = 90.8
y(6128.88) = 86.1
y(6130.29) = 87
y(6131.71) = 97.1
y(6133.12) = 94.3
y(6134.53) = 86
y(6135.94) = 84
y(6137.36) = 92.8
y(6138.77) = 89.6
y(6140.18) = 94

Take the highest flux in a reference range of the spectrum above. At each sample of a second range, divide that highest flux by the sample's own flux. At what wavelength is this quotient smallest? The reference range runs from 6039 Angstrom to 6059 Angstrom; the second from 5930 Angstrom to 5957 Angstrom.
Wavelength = 5944.03 Angstrom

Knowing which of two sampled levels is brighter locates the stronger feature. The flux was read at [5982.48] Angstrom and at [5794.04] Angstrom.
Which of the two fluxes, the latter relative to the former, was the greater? 98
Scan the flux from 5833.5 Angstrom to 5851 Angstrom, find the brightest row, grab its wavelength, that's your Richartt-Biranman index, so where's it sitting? 5838.23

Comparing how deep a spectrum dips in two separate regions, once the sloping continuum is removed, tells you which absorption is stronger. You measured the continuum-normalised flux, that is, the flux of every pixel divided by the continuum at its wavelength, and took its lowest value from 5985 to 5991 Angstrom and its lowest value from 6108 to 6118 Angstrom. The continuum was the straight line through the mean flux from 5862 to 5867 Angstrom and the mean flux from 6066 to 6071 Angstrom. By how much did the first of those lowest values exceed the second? -0.015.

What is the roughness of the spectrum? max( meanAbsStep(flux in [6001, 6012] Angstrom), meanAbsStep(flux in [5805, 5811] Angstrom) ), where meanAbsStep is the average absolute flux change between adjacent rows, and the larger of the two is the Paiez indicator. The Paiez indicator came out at 15.1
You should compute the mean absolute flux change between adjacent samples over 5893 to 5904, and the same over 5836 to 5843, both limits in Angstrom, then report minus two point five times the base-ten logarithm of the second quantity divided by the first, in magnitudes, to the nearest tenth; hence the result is 0.1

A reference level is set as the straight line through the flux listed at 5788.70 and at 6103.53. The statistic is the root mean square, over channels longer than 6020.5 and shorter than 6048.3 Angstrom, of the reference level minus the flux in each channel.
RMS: 5.7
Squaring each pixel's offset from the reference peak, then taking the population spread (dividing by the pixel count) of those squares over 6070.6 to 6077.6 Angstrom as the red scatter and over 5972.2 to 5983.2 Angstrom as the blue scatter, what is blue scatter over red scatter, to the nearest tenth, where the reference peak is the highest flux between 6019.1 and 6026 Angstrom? 1.5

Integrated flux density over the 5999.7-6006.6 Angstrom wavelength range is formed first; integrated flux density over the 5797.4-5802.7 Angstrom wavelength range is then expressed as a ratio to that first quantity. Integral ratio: 0.78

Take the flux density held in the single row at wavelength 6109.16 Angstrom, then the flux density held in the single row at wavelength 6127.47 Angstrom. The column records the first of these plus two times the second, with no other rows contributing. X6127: 269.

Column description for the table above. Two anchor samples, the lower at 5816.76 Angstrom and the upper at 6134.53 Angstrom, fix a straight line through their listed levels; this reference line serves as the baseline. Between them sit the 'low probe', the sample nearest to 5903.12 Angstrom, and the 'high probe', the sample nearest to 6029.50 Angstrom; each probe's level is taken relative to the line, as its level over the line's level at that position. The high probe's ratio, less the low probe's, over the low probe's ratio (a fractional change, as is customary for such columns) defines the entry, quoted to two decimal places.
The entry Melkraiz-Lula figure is 0.15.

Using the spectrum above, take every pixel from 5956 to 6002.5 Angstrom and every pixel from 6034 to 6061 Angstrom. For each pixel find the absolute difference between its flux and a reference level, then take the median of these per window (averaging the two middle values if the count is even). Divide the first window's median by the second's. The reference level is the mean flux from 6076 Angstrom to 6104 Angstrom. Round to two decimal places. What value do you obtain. 1.25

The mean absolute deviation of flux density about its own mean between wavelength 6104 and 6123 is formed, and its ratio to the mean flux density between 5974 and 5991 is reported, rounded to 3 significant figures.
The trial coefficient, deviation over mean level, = 0.0368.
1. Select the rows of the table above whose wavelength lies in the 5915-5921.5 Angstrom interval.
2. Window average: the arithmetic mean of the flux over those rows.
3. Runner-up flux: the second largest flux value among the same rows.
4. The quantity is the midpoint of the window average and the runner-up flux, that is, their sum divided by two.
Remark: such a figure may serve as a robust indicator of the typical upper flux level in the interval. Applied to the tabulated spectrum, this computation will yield 91.5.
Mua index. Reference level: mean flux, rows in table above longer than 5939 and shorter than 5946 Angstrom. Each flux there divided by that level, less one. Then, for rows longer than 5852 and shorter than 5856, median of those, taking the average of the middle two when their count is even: -0.056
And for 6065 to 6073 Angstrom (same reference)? -0.021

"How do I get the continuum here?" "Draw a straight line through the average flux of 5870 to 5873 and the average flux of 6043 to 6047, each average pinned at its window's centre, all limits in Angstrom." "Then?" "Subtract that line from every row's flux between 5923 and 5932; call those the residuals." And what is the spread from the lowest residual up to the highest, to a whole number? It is 9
